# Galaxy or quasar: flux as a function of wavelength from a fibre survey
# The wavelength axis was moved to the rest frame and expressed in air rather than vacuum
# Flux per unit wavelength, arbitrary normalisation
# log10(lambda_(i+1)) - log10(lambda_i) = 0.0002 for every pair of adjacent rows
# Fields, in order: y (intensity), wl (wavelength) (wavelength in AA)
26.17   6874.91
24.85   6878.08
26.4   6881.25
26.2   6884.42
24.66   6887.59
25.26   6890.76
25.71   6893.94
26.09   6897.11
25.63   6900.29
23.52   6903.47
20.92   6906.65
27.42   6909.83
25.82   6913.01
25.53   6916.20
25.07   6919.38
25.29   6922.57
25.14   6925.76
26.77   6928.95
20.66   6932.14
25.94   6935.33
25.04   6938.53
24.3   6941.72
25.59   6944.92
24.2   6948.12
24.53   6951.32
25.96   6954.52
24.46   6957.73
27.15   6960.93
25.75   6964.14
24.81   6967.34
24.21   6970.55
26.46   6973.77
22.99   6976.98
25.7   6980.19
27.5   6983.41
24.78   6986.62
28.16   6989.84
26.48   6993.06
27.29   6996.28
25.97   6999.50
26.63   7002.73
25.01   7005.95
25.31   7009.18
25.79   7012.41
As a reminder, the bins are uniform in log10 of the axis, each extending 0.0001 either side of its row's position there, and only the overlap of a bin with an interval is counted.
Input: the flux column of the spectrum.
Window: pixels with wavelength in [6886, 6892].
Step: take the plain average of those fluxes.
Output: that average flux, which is 25.0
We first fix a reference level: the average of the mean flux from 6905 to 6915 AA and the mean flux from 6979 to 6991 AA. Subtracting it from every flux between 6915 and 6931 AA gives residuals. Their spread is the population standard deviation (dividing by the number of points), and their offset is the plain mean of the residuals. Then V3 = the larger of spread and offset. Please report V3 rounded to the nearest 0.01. 0.63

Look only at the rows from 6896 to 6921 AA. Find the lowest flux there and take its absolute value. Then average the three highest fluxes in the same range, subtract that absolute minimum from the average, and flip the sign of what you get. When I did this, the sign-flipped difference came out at -5.5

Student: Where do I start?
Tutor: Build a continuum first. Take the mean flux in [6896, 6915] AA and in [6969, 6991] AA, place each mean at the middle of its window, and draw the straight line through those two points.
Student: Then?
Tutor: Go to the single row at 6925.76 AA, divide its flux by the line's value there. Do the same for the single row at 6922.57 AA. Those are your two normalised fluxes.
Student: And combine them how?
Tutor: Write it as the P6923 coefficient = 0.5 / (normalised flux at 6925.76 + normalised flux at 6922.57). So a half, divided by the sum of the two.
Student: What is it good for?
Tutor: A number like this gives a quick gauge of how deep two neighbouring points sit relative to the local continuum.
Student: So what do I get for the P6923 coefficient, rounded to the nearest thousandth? 0.249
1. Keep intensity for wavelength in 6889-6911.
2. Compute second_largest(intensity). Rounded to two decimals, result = 26.09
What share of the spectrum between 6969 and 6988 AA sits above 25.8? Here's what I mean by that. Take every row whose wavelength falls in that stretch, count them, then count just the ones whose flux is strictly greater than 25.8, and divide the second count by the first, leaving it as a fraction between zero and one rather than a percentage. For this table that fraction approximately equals 0.33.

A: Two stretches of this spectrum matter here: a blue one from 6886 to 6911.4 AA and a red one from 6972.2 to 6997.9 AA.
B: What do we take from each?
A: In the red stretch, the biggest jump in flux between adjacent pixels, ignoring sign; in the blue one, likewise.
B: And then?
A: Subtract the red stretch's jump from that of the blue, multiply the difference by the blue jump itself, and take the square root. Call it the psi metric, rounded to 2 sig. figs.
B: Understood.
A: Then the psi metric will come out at 4.4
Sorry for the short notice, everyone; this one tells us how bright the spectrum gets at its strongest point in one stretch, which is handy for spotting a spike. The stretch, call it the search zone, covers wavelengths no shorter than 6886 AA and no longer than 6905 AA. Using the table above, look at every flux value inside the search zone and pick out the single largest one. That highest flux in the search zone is 26.09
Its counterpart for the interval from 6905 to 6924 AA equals 27.42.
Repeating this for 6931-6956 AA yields 25.96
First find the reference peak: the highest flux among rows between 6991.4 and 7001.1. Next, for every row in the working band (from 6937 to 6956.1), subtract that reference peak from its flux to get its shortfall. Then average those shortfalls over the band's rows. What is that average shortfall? -2.4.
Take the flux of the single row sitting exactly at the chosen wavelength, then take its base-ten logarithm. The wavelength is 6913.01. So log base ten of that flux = 1.41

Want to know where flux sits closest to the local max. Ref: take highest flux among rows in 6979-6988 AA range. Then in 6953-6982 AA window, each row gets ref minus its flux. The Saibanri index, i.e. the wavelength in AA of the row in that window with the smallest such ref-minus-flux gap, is 6960.93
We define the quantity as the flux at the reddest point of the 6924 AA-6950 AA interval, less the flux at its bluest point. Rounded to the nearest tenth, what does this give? -0.9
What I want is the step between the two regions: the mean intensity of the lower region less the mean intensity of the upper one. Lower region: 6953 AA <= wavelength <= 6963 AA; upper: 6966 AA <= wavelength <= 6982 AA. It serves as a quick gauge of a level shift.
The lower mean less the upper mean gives 1.0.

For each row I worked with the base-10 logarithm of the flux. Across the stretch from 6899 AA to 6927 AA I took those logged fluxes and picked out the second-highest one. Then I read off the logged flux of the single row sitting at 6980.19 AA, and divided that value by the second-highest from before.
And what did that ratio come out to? 0.999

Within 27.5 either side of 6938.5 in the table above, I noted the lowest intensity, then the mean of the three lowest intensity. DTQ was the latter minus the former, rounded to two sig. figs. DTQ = 2.4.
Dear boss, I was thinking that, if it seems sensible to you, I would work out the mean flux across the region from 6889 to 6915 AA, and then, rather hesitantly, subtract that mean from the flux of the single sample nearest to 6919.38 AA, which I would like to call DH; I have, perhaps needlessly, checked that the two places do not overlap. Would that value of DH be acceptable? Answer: 0.02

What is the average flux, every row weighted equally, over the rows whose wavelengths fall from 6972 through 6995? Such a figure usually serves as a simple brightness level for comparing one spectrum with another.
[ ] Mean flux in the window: 26.0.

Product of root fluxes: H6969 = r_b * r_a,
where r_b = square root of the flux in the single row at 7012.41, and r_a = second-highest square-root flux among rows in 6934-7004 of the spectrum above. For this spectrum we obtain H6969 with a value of 26.6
